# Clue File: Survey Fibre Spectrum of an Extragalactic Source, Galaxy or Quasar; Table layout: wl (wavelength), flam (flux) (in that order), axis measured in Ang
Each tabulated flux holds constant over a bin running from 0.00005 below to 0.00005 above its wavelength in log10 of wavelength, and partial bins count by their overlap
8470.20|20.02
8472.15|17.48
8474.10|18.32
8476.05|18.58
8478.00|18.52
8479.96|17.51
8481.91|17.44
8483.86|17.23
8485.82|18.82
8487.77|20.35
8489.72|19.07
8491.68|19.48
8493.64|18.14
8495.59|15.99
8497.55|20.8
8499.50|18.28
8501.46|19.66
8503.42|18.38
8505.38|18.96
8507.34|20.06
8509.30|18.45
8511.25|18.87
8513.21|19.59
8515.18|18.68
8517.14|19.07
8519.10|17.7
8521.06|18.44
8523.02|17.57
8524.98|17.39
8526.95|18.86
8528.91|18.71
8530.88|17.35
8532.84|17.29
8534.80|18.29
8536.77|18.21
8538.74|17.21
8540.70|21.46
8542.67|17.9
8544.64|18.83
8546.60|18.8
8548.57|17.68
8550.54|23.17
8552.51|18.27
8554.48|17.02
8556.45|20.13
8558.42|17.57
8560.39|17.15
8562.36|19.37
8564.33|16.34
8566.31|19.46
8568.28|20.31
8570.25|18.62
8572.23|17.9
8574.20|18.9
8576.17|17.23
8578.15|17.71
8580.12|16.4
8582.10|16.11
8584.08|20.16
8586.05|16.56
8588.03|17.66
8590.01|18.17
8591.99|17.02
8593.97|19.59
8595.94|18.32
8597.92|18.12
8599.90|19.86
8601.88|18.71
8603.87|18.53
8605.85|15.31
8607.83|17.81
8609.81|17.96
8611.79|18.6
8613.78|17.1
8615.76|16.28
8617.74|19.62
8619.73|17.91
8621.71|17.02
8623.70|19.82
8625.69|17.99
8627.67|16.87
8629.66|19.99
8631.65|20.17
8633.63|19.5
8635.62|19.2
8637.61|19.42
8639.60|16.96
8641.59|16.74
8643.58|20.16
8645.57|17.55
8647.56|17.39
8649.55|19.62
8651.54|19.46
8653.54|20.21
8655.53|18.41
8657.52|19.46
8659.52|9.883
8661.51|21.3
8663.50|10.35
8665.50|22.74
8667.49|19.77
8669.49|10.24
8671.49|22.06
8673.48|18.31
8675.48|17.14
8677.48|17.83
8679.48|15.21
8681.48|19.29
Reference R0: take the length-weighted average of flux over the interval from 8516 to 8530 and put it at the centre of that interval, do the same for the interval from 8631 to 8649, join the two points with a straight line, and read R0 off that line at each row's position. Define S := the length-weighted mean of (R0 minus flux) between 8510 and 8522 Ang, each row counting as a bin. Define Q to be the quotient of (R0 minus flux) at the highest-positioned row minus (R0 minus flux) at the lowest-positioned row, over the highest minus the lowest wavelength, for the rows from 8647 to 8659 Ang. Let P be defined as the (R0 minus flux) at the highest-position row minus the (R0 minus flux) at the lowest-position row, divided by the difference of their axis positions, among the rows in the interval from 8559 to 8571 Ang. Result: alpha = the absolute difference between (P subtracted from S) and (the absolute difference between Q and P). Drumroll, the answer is 0.4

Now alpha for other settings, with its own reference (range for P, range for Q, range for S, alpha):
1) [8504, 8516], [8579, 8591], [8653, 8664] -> 1.6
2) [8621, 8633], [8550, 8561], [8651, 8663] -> 0.3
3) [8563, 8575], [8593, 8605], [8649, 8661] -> 0.6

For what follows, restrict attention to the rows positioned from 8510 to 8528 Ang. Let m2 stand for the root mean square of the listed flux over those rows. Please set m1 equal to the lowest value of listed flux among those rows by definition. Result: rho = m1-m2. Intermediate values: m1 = 17.39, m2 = 18.5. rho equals -1.1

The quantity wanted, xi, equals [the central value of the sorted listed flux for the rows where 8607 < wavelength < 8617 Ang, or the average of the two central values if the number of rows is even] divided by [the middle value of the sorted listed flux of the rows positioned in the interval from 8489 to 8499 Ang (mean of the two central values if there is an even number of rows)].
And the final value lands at 0.93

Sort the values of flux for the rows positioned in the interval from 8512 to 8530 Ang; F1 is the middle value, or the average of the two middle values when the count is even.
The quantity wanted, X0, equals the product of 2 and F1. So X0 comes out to 37.4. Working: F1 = 18.7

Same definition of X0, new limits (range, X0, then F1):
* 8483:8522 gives 37.7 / 18.8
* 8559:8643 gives 36.1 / 18.1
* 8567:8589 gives 35.4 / 17.7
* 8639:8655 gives 37.0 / 18.5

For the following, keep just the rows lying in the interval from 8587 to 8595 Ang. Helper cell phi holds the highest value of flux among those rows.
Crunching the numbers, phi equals 19.59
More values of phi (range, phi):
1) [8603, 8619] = 19.62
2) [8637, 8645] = 20.16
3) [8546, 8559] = 23.17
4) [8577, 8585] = 20.16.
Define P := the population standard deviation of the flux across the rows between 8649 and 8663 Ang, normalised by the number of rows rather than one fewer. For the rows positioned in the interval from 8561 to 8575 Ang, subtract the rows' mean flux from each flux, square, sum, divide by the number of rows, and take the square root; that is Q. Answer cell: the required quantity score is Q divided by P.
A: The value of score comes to 0.3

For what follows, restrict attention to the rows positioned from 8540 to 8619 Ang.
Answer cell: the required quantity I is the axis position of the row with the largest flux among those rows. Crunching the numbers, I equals 8550.54 Ang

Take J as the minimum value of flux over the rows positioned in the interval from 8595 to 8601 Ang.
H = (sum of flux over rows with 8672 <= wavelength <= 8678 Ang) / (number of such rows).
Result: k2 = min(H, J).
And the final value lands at 17.8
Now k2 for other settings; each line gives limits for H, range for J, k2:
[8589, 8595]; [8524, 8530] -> 17.4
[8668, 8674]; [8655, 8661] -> 9.9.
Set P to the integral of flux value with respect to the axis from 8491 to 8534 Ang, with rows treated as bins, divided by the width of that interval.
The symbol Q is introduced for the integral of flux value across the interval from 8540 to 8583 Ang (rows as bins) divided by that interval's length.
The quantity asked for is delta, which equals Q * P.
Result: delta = 342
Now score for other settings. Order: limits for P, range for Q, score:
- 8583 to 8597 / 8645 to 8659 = 0.8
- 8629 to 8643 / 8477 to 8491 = 0.8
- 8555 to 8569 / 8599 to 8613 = 0.9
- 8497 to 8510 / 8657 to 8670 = 6.0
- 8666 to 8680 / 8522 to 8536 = 0.2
